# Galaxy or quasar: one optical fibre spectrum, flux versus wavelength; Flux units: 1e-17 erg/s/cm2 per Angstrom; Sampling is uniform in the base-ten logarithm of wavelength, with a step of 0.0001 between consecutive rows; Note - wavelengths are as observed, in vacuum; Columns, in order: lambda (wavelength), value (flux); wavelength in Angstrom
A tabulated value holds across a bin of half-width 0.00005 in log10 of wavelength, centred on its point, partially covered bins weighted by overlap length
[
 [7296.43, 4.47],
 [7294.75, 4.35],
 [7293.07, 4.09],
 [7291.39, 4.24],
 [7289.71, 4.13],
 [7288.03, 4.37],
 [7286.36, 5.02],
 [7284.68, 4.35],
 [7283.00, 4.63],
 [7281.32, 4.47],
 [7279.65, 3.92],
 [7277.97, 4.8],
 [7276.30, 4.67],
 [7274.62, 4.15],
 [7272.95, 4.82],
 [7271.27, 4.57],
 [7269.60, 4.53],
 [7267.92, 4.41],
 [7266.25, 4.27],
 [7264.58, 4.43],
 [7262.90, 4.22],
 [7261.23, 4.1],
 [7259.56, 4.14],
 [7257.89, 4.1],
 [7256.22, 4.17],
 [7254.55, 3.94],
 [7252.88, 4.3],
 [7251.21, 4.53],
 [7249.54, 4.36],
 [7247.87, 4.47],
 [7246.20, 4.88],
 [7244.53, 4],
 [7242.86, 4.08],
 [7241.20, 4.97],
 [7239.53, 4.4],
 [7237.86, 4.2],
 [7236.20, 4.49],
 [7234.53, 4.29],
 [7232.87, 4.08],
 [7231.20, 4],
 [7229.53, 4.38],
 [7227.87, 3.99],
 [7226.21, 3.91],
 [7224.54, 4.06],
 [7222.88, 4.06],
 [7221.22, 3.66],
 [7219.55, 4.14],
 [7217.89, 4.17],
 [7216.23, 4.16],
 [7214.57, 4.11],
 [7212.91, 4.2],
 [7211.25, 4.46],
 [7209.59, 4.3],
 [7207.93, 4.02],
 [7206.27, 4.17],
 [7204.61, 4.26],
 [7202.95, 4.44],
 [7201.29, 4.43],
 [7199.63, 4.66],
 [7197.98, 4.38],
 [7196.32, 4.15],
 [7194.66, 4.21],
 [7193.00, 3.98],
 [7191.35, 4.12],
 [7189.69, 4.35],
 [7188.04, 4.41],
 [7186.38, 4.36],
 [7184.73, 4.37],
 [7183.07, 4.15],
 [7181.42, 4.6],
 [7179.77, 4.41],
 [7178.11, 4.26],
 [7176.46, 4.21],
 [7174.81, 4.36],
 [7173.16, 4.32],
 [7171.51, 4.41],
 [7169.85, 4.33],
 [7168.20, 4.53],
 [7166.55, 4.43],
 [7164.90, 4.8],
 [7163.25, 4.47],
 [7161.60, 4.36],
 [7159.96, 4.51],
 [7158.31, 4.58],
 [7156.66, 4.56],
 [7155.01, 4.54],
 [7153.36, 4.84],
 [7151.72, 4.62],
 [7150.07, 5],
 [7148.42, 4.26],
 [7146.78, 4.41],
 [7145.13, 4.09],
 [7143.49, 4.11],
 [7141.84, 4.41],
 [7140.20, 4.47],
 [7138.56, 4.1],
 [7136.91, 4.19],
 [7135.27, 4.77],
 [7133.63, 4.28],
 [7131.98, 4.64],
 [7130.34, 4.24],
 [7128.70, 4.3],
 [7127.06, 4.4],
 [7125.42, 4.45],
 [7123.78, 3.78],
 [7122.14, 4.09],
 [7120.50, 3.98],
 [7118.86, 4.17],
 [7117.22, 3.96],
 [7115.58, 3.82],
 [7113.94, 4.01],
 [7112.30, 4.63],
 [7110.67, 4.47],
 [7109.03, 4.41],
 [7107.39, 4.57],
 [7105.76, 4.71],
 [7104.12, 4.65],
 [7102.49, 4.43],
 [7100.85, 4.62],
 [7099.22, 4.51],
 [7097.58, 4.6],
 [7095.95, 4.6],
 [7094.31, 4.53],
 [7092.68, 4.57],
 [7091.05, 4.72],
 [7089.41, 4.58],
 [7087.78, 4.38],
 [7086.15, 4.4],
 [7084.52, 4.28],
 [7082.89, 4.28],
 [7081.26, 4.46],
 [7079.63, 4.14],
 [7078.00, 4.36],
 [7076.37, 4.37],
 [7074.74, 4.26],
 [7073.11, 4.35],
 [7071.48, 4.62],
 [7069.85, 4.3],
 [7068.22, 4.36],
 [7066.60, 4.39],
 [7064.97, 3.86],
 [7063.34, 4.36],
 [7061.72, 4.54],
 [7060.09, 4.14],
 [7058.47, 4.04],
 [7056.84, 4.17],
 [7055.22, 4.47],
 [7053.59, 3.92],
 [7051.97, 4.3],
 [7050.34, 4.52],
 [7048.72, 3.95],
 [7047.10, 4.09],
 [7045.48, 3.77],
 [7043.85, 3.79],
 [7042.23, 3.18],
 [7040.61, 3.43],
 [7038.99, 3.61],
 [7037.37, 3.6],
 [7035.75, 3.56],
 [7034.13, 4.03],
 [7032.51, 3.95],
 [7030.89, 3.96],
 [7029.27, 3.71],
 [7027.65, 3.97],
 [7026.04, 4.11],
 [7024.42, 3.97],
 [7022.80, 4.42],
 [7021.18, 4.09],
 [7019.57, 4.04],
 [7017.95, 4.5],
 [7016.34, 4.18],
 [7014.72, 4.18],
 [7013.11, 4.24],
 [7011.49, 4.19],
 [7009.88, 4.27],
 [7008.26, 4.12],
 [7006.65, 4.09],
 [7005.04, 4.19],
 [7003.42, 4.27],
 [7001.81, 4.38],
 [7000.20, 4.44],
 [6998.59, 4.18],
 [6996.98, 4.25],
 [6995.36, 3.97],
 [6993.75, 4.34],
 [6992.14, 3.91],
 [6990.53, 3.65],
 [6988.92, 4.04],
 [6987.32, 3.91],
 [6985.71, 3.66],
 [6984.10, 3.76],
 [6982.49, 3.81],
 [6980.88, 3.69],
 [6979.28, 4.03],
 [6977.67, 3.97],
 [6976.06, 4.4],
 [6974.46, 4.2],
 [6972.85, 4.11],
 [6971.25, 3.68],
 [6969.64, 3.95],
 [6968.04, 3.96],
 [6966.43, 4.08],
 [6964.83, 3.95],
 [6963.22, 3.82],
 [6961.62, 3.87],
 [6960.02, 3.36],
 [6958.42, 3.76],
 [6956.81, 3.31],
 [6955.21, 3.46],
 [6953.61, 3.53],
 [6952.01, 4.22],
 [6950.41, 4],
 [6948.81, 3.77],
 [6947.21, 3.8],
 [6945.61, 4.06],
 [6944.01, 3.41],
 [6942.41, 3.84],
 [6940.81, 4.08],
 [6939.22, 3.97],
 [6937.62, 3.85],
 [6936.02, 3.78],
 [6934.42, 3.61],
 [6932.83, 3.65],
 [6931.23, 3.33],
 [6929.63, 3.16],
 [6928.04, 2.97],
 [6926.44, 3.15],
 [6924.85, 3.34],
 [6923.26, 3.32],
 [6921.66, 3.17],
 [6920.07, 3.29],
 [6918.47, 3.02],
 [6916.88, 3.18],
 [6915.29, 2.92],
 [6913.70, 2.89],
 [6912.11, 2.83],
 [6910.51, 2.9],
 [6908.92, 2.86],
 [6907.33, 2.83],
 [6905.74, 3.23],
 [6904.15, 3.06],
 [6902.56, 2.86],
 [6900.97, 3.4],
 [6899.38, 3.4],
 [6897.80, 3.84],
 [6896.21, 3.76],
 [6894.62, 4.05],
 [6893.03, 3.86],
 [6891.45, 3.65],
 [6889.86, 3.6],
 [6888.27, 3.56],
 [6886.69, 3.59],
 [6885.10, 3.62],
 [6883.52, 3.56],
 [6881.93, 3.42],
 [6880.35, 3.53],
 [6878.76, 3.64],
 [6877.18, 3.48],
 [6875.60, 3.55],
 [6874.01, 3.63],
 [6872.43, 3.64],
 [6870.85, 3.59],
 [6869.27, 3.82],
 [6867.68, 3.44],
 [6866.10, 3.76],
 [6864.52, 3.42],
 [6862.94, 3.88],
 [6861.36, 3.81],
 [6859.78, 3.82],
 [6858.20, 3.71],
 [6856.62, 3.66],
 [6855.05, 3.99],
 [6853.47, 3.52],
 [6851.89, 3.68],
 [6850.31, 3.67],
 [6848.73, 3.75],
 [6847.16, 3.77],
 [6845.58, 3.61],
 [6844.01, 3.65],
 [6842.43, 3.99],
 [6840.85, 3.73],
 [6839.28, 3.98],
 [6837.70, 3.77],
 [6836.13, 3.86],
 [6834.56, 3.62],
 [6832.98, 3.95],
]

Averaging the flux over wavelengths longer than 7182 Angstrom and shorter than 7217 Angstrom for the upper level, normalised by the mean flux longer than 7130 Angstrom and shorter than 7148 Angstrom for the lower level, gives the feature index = 0.98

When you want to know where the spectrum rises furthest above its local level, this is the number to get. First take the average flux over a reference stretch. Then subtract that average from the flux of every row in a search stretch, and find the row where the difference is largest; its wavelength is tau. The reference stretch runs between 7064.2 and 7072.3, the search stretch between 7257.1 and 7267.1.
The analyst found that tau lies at 7264.58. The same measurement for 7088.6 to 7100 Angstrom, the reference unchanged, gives 7091.05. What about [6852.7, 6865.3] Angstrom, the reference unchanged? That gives 6855.05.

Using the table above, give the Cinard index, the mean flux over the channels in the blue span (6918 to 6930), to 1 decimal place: 3.2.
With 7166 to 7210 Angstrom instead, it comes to 4.3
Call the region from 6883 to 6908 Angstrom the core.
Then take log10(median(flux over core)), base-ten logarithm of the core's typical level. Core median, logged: 0.55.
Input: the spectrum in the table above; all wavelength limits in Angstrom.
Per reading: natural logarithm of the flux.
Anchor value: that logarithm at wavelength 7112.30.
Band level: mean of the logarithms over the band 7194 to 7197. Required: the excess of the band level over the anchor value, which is -0.10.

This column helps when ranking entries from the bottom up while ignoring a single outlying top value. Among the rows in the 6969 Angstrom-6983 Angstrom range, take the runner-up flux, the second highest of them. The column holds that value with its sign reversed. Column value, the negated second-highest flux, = -4.2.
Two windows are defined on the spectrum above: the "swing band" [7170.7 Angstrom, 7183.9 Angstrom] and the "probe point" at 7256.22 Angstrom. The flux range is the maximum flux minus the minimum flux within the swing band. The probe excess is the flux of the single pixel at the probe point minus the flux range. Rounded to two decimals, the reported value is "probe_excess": 3.72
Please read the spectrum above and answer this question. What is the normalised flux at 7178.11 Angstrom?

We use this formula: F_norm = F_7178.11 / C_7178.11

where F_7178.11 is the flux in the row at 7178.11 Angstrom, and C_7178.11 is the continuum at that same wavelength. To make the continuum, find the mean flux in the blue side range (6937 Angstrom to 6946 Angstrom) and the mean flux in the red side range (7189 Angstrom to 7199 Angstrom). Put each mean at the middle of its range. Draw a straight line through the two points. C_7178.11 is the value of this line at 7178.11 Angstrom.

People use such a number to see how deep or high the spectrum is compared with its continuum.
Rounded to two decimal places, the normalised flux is 1.02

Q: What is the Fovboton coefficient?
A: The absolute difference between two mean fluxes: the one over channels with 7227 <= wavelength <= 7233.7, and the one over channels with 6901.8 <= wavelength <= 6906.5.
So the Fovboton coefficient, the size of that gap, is 1.1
